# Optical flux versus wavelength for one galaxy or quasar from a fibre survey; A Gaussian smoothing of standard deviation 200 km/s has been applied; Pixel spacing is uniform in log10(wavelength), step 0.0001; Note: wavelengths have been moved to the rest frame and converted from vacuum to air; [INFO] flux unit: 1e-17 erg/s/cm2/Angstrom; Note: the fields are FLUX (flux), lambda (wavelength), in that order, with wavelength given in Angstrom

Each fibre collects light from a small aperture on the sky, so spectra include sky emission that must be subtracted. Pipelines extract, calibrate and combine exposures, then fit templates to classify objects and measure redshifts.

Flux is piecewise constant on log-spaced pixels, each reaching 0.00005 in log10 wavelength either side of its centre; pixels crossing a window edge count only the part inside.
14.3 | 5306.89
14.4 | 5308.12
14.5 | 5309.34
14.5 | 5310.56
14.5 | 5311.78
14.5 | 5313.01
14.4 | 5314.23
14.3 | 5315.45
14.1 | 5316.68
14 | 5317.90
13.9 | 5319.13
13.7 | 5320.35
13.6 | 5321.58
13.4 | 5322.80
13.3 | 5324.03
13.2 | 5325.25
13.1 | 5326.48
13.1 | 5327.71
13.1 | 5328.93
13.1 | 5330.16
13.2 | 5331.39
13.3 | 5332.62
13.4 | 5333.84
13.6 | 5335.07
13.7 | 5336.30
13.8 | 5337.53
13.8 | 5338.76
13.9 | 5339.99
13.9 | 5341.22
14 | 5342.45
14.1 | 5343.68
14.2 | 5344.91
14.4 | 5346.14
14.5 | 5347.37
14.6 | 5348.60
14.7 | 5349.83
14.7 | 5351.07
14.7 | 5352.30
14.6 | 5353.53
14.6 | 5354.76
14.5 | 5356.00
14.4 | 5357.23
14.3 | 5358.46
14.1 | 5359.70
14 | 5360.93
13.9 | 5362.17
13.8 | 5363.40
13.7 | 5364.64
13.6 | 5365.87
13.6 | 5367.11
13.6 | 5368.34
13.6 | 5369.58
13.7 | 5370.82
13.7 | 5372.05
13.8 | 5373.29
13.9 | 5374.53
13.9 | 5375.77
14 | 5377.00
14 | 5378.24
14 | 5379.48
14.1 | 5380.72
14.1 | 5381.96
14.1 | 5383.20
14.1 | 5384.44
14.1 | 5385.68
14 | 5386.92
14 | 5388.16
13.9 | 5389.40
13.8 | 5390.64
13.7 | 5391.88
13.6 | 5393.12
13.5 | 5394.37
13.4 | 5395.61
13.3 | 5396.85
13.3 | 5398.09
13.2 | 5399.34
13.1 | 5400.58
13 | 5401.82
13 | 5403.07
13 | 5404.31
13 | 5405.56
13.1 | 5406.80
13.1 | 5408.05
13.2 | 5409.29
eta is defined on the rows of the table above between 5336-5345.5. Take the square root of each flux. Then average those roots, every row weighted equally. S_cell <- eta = 3.73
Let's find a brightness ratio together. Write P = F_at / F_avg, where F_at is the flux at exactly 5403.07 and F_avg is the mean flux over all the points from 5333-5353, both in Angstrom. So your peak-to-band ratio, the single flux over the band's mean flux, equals 0.92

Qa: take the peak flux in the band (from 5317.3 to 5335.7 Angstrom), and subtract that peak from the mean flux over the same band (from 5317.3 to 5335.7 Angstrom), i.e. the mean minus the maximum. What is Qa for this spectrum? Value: -0.60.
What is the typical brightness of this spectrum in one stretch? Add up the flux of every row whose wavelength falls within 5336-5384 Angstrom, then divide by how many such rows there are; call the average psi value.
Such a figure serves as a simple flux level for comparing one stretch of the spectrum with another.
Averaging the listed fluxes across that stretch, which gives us 14.1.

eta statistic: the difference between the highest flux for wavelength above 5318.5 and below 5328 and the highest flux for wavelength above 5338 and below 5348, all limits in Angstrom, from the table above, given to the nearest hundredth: -0.60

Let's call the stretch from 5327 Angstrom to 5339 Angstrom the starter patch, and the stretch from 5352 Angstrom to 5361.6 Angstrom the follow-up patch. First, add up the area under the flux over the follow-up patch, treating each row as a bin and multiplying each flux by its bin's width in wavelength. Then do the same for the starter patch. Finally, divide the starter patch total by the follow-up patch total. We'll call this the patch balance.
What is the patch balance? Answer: 1.16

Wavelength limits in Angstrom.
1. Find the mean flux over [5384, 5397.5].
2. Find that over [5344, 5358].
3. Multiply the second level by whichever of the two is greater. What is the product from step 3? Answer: 211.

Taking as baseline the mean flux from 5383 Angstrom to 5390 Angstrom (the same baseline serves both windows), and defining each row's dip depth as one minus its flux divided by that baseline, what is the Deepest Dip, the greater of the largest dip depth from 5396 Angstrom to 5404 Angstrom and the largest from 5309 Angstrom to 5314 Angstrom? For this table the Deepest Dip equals 0.074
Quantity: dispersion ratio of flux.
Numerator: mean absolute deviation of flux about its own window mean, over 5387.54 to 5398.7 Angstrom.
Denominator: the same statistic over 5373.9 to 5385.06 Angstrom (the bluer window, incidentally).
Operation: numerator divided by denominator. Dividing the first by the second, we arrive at 3.1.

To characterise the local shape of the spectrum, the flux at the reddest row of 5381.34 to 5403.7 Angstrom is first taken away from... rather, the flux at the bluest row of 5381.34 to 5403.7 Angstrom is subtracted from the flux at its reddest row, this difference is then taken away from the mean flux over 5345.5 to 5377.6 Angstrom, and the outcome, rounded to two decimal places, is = 15.21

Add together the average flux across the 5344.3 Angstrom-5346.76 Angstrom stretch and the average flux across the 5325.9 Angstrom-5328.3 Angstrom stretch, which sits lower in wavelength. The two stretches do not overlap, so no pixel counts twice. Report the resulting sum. 27.4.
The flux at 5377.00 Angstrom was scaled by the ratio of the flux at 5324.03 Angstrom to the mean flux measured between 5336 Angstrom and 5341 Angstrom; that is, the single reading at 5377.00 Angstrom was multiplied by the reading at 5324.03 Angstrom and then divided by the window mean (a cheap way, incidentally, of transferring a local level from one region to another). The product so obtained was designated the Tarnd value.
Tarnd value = 13.49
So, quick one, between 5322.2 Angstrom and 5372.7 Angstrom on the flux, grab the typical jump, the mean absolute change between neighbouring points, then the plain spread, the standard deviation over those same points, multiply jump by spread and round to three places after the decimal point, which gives 0.039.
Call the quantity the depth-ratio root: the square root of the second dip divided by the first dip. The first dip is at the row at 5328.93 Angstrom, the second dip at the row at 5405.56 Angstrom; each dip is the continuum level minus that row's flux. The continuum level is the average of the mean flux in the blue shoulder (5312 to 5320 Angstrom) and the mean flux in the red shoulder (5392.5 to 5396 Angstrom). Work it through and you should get 1.1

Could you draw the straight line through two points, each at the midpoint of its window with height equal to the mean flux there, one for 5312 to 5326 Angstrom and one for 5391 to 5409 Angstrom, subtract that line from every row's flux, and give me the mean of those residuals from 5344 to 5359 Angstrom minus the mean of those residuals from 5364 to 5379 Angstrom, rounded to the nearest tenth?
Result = 0.6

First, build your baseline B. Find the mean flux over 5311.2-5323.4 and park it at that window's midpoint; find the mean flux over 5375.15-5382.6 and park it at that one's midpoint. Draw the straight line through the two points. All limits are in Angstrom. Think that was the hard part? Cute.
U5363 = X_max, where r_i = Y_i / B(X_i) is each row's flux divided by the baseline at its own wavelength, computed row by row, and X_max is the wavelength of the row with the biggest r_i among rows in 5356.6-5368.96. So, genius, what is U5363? 5357.23 Angstrom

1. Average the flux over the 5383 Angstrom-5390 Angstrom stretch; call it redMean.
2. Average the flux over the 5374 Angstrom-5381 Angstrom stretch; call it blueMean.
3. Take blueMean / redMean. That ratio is 1.00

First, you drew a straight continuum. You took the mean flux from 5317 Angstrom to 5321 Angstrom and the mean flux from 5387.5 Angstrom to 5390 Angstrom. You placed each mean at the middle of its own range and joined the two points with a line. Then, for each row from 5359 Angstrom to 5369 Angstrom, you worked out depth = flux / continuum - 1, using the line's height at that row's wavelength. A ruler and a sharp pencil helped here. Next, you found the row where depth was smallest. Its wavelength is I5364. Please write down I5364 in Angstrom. 5368.34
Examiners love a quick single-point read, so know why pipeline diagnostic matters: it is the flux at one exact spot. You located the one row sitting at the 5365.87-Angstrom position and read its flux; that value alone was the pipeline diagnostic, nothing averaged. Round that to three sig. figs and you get 13.6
